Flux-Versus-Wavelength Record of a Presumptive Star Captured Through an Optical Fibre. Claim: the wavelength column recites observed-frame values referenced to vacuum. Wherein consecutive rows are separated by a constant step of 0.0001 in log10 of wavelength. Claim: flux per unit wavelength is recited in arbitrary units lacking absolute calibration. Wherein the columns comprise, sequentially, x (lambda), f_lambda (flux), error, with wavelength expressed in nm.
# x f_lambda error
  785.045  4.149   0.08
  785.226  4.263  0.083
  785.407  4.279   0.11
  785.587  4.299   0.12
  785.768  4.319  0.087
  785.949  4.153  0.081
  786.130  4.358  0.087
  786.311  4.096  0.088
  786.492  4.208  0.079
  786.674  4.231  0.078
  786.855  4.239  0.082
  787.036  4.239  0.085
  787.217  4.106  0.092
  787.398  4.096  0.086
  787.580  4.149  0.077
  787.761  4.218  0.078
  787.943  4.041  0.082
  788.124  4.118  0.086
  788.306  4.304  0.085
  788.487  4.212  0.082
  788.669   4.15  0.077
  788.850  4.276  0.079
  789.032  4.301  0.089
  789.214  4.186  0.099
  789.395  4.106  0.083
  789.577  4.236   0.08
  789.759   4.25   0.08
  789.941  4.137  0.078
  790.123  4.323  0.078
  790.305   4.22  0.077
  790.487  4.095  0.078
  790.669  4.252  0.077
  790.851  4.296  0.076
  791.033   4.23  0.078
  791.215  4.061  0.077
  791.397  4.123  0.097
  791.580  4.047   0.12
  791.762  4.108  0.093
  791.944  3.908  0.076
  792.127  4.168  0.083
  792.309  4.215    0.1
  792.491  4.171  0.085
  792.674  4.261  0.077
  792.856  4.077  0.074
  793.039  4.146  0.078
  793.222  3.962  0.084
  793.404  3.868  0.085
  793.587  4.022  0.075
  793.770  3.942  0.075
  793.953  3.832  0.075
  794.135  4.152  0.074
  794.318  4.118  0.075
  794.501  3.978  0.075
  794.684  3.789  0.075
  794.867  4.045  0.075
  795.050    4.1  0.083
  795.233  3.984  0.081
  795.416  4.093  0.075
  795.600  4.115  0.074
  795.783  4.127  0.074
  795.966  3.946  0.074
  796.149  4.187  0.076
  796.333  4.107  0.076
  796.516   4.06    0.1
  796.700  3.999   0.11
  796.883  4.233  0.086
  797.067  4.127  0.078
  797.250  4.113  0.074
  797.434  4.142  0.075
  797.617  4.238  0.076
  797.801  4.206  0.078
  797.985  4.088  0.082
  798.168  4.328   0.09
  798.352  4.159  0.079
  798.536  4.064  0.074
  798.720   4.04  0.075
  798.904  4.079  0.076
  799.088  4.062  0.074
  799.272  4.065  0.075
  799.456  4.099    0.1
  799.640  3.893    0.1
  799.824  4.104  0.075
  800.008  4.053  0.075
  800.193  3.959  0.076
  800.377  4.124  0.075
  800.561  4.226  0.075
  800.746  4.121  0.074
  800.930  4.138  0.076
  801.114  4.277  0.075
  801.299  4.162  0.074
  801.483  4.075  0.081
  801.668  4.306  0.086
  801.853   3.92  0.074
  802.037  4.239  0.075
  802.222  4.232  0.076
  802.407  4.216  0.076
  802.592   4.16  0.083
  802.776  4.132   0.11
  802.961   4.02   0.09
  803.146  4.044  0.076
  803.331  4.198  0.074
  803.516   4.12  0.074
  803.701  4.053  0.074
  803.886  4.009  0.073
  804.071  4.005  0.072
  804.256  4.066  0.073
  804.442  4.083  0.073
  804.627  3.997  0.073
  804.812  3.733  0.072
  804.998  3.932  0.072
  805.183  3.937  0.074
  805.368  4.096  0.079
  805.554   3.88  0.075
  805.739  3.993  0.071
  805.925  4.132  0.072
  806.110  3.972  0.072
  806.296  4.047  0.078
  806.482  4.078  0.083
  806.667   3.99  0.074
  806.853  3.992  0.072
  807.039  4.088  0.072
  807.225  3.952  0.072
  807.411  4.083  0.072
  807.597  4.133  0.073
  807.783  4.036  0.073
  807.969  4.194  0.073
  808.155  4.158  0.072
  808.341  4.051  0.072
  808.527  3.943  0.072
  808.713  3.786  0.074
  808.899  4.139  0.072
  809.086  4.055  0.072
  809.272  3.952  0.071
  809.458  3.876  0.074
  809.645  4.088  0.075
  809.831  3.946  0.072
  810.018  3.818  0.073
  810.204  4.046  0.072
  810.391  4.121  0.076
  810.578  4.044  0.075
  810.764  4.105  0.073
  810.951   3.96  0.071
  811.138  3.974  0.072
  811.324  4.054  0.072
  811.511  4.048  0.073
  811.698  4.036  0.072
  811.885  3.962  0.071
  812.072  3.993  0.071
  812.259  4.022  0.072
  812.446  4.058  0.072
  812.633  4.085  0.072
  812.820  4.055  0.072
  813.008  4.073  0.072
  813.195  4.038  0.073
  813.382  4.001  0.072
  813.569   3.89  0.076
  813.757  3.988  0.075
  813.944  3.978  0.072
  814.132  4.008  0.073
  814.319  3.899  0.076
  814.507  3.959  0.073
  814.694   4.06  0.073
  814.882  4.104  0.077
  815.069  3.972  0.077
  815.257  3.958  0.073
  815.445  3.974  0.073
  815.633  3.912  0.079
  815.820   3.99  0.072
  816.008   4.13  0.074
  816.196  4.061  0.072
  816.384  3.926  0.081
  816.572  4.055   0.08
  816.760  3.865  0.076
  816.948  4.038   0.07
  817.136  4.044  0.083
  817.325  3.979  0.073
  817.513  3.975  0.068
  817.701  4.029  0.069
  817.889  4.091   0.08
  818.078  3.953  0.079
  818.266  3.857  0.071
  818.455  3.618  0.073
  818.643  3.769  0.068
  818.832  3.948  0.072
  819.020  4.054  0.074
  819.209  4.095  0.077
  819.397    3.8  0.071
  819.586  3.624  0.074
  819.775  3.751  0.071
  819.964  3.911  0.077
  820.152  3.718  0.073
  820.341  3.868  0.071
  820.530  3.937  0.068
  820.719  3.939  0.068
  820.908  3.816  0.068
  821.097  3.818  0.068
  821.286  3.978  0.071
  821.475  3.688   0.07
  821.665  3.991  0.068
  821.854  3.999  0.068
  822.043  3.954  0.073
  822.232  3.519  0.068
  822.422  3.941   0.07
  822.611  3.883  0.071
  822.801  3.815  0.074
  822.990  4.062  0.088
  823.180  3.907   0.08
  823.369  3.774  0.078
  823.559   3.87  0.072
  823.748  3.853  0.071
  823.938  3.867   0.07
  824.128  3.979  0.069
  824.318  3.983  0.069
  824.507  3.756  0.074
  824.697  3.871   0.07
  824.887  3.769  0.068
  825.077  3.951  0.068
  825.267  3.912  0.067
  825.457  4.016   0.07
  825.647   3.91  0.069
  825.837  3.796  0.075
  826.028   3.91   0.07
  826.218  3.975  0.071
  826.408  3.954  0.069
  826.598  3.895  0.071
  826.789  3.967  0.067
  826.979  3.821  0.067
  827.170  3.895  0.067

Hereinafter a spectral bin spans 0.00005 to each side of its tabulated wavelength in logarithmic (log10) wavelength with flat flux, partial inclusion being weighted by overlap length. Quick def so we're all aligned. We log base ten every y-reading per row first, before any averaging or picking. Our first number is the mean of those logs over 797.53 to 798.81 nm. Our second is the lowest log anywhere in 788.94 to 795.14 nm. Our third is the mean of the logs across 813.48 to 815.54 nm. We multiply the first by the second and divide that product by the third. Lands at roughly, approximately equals 0.597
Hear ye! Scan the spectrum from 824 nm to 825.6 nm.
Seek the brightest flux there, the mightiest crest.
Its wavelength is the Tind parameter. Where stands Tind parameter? 825.457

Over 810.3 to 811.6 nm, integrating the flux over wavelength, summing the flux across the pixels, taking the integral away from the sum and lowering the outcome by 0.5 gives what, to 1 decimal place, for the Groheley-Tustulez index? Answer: 22.5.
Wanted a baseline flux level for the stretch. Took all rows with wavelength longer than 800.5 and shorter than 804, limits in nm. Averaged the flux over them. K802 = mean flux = 4.14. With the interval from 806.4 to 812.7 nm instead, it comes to 4.03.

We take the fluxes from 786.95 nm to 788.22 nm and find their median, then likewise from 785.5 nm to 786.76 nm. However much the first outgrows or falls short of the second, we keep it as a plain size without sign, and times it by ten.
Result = 1.1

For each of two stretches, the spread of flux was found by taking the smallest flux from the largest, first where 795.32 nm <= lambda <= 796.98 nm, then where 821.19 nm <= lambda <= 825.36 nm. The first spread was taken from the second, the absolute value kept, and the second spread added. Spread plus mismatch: 0.80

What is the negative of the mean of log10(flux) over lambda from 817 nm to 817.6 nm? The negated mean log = -0.602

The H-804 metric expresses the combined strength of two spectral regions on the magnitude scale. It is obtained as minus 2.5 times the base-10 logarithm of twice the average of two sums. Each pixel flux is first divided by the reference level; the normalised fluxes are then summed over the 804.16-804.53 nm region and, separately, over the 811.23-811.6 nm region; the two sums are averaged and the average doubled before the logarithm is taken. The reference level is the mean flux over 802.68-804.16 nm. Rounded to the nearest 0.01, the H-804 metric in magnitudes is -1.50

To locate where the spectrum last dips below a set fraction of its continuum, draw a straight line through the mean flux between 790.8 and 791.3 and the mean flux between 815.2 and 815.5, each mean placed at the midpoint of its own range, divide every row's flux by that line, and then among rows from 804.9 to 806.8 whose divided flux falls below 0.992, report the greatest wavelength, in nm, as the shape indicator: 806.667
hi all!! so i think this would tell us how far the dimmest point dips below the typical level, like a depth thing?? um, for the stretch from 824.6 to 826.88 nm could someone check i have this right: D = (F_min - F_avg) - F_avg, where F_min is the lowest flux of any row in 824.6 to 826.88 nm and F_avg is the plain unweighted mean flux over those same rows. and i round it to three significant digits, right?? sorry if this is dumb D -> -4.05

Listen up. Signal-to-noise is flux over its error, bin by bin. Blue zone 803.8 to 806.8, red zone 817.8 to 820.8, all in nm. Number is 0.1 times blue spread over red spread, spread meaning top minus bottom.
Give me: 0.09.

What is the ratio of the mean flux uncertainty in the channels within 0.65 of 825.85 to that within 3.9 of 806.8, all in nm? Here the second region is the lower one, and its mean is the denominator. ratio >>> 0.95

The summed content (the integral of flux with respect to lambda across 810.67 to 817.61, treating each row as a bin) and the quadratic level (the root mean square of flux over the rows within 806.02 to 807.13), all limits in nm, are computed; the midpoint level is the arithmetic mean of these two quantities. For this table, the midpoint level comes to 16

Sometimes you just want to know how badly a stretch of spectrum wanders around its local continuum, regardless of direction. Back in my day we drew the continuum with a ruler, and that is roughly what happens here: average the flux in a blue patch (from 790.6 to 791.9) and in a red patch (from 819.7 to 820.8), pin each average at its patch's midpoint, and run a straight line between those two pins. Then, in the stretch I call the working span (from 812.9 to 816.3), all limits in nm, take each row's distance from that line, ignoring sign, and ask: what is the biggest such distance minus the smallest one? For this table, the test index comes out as 0.222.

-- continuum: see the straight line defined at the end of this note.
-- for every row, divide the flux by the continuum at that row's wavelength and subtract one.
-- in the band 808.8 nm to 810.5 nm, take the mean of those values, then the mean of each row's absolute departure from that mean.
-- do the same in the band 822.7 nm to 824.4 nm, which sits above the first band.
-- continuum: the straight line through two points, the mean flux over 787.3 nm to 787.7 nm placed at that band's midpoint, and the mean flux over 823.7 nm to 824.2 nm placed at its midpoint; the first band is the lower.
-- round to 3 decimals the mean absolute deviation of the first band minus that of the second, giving 0.005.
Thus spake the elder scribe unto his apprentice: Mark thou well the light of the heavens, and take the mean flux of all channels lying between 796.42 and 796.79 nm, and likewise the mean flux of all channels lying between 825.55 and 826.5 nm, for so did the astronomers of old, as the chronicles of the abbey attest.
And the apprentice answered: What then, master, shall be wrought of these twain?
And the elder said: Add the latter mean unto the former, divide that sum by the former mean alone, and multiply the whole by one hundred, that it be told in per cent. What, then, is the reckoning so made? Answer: 197.0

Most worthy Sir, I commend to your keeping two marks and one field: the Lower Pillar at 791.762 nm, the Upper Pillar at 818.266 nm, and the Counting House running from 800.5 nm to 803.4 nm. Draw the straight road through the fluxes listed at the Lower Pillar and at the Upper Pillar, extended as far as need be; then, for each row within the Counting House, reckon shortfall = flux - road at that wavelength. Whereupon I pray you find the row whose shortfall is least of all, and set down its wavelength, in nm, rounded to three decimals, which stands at 801.853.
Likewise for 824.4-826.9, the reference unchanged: 824.507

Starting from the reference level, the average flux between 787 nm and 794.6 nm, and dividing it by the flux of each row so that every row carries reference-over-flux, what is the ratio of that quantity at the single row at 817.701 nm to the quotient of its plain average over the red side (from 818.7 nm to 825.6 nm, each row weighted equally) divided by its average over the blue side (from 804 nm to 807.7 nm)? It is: 0.99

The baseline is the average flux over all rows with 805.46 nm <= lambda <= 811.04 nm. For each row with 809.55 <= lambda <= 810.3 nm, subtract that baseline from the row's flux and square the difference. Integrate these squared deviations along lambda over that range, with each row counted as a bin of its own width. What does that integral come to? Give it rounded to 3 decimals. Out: 0.010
